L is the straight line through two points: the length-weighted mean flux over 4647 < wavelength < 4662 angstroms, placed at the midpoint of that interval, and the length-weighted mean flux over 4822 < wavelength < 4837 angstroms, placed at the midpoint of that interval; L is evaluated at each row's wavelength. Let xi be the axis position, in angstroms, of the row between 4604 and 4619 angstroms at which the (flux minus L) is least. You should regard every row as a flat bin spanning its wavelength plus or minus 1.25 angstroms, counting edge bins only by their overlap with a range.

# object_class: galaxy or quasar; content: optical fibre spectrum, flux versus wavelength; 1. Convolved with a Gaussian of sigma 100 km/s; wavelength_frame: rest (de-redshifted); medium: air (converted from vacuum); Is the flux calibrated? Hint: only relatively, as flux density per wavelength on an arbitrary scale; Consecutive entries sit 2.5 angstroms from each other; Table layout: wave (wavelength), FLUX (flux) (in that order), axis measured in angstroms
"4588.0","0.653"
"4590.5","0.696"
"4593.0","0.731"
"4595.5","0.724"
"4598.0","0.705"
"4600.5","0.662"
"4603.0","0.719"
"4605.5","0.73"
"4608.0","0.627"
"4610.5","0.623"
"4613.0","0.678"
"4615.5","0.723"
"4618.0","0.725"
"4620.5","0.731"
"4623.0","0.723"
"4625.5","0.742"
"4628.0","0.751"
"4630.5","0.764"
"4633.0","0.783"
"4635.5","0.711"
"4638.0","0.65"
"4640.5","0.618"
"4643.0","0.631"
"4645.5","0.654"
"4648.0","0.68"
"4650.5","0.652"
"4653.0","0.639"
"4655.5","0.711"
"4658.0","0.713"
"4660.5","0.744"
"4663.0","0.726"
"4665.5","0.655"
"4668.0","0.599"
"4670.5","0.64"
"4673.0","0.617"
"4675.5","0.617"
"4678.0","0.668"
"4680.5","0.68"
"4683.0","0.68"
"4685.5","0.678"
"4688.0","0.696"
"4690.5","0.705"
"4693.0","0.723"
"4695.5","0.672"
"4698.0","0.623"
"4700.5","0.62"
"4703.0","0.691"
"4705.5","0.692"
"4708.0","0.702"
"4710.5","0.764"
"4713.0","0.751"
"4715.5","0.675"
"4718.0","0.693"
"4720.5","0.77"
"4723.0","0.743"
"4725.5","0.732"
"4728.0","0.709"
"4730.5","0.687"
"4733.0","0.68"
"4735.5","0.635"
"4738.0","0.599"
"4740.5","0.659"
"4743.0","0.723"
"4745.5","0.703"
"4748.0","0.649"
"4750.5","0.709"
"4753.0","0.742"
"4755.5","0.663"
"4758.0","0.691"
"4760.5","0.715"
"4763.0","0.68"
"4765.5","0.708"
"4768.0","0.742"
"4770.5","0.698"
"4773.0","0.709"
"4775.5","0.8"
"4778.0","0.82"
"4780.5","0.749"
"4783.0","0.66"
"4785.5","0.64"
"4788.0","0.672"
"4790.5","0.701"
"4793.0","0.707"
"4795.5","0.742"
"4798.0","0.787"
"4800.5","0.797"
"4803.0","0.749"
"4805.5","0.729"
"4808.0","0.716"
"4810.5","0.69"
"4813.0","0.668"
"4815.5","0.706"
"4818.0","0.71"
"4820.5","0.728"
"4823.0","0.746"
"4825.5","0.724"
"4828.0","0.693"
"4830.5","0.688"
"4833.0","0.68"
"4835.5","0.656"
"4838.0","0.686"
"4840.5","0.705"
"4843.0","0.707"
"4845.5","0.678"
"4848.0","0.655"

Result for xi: 4610.5 angstroms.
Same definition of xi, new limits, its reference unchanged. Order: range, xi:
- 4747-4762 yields 4748.0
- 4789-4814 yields 4813.0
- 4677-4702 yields 4700.5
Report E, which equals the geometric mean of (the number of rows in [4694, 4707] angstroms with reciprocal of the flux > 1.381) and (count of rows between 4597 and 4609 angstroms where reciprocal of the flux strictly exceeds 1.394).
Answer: 3.9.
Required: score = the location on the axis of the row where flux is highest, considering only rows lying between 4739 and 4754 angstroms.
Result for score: 4753.0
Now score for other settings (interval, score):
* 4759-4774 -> 4768.0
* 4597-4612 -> 4605.5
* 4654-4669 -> 4660.5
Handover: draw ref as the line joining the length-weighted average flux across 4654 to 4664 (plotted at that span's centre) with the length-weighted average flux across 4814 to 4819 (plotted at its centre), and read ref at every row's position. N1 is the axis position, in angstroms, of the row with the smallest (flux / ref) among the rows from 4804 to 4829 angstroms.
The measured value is 4813.0 angstroms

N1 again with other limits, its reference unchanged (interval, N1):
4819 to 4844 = 4835.5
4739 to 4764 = 4748.0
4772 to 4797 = 4785.5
